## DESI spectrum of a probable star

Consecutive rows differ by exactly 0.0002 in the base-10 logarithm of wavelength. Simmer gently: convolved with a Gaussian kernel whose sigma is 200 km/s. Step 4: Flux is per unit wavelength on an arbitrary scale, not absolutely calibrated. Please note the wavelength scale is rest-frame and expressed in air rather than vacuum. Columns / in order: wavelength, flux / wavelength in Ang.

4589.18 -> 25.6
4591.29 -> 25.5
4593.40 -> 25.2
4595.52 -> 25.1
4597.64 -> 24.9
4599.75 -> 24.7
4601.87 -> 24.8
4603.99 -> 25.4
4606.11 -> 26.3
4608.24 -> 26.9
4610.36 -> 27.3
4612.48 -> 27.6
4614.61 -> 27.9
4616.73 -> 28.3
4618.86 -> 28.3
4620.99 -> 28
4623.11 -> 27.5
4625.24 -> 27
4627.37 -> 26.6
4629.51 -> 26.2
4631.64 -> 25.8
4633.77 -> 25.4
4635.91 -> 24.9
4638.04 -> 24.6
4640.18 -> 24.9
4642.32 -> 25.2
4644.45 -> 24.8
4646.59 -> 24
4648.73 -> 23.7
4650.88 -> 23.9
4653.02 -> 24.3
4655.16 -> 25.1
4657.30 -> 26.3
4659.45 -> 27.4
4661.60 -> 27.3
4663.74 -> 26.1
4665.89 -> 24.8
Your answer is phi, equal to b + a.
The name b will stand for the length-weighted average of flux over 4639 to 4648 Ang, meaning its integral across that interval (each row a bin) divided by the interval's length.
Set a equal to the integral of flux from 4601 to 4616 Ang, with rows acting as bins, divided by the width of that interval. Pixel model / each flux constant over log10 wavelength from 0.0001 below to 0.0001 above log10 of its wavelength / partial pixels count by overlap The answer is 51.3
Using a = 26.7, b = 24.7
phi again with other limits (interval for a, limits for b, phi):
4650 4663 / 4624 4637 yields 51.8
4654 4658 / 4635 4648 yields 50.4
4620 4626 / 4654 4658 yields 53.2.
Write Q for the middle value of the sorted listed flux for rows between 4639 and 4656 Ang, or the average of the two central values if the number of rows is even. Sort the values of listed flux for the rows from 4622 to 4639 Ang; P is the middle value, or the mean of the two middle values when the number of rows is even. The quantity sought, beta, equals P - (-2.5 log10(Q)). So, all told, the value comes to 29.5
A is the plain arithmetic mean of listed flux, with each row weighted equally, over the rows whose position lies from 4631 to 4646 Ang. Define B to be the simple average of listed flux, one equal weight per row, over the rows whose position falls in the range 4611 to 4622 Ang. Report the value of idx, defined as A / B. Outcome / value 0.90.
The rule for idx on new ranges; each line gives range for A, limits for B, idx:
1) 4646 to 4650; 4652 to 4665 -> 0.91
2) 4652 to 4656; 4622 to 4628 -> 0.91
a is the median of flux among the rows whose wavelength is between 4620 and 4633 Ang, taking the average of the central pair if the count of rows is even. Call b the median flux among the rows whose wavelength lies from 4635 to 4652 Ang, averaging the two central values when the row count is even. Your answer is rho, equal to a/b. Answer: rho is 1.09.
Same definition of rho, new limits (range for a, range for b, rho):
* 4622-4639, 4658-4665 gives 0.95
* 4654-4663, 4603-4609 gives 1.02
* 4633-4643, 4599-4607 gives 0.99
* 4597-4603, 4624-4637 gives 0.95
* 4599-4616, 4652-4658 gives 1.06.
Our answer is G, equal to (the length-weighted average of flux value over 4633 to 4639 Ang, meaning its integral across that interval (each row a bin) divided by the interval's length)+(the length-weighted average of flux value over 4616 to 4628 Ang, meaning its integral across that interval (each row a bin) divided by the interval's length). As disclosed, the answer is 52.6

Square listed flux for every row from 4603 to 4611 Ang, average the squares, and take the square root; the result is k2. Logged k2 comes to 26.5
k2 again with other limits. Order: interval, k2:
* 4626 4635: 26.0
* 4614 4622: 28.1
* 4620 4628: 27.3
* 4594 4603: 24.9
